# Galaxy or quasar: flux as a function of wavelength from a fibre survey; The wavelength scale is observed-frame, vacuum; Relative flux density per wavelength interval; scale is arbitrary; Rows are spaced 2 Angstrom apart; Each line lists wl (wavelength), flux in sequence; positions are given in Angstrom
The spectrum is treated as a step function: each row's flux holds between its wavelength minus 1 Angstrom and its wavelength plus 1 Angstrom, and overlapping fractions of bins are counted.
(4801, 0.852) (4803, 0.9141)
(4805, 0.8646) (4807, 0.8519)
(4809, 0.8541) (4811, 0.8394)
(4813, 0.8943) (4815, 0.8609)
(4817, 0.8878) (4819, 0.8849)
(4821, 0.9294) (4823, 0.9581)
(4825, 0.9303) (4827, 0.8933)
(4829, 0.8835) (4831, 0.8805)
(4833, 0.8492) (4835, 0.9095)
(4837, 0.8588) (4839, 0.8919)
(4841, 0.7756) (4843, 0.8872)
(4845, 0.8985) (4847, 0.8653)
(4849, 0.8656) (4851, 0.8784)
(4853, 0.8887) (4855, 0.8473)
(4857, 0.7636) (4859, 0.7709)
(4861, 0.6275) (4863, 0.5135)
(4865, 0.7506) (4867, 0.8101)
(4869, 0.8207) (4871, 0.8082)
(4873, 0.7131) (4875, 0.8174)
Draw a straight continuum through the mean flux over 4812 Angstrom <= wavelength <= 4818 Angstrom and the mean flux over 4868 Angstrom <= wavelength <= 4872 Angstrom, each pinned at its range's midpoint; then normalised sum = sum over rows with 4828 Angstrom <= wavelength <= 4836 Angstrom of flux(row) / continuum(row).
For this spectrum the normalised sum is 4.09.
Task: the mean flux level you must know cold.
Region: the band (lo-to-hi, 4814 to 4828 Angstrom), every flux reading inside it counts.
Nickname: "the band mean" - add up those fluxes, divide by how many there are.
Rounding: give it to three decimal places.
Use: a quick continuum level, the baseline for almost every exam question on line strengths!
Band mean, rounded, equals 0.906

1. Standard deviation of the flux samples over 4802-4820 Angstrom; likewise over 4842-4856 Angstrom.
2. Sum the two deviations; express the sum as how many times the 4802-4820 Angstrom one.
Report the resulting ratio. 1.7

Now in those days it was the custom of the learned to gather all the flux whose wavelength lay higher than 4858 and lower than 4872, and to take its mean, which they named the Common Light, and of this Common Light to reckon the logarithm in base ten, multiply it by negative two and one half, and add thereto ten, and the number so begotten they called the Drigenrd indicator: 10.3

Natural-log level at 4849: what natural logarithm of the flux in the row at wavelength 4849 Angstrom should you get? -0.14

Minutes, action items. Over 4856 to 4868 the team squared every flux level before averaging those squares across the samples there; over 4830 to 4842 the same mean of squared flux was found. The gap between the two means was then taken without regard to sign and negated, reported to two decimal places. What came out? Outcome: -0.23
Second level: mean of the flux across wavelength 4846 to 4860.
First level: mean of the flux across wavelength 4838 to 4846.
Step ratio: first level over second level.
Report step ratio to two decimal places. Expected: 1.03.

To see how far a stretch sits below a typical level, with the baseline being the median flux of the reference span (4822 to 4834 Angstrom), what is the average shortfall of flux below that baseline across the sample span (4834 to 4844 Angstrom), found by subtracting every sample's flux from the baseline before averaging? 0.024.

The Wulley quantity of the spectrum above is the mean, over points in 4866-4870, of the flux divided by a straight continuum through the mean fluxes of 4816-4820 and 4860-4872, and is 1.14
